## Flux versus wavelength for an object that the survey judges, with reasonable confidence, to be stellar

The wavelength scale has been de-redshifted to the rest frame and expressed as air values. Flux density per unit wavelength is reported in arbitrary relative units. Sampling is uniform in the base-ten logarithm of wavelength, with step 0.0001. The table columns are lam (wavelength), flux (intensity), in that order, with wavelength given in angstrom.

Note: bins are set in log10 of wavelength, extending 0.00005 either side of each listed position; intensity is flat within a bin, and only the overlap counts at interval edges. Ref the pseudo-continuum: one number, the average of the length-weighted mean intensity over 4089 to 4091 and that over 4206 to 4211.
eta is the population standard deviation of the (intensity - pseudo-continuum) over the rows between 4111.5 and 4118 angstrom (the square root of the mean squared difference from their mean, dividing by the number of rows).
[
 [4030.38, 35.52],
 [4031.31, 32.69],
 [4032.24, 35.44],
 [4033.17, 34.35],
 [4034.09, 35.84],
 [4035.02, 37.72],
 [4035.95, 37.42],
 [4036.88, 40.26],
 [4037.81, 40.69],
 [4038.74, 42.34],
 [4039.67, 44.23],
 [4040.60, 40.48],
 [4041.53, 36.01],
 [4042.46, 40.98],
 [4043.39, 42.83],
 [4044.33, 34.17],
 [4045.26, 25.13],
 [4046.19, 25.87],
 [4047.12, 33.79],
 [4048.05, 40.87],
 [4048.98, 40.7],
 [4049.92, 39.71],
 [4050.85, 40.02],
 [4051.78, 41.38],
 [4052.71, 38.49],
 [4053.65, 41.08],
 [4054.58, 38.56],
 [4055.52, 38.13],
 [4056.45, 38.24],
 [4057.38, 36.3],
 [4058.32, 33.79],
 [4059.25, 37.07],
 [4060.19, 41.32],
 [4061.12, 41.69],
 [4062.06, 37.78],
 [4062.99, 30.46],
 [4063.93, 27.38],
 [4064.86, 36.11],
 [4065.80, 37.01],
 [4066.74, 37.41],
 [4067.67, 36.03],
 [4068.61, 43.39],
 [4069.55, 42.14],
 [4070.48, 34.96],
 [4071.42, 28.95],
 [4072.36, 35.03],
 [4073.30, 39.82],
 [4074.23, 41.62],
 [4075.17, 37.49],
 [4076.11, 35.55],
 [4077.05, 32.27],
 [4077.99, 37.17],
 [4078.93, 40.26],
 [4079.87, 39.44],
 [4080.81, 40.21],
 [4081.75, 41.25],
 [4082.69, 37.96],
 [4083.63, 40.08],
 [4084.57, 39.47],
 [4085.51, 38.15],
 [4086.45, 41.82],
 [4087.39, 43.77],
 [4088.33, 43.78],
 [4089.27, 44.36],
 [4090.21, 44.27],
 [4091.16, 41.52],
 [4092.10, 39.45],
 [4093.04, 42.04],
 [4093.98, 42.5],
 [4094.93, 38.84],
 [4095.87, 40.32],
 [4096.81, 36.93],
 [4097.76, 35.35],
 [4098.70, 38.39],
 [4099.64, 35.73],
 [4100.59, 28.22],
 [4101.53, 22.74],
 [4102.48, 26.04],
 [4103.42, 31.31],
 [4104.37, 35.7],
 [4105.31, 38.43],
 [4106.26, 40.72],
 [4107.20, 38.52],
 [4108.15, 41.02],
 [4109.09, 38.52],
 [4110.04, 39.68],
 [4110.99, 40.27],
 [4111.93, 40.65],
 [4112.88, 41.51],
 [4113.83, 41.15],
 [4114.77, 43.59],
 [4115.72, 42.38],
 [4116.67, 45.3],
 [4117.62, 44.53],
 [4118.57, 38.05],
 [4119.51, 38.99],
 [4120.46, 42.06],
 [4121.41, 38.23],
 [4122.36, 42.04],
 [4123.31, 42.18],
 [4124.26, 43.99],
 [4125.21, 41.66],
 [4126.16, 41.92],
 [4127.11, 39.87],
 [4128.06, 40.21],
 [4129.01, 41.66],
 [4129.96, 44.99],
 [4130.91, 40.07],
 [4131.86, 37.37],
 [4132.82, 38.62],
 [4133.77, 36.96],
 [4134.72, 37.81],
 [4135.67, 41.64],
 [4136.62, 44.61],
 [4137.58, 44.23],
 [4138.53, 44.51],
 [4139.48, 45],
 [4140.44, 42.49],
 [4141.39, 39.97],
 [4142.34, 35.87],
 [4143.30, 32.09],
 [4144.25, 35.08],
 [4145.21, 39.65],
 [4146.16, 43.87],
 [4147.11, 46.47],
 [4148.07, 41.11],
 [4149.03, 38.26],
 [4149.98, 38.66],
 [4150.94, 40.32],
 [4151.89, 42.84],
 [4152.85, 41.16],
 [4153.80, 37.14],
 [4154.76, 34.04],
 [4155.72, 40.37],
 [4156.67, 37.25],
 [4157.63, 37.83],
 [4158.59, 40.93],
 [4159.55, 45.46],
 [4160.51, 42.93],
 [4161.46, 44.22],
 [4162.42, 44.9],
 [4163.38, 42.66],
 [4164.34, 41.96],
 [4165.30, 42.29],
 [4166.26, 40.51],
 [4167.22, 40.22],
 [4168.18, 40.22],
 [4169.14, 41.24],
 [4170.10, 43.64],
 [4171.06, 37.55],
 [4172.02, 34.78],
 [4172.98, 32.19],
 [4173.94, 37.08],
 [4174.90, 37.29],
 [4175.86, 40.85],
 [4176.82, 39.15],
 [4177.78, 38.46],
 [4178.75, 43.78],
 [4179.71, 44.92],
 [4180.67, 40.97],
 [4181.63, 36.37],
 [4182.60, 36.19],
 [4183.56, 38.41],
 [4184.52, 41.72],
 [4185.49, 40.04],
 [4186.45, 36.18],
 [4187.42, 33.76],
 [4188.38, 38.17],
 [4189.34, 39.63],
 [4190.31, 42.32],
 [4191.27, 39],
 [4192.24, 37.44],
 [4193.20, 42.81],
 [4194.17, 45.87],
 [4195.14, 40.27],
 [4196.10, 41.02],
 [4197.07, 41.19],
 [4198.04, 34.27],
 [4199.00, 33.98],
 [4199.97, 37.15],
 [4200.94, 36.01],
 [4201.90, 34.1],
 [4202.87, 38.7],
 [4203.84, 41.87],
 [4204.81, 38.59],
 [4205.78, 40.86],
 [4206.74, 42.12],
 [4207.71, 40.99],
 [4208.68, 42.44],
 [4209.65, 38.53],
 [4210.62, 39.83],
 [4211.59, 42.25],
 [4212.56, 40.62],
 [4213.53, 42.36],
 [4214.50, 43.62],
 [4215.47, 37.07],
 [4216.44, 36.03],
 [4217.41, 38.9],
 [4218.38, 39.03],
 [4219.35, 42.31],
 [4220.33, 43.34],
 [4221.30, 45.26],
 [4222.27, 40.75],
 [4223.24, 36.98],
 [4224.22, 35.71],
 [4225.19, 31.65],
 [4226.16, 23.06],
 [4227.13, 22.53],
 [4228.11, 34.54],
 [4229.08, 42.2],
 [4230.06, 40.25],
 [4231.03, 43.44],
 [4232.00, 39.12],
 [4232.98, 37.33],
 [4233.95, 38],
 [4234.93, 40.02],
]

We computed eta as 1.6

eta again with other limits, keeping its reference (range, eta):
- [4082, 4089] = 2.3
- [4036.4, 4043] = 2.3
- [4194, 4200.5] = 3.9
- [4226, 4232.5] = 8.2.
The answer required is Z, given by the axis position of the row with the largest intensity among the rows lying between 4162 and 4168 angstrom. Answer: 4162.42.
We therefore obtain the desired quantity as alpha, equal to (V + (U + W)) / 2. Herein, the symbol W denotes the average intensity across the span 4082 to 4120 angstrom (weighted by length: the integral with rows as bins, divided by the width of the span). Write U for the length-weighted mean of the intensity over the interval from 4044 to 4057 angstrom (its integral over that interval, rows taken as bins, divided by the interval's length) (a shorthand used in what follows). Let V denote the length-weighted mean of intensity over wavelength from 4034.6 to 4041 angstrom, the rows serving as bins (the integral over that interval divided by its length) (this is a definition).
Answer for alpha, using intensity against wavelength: 58.2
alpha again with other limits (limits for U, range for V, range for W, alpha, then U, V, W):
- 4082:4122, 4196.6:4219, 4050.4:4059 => 58.4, 39.1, 39.2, 38.4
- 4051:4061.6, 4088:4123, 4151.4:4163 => 59.3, 38.8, 39.0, 40.8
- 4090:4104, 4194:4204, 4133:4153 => 57.4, 36.1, 38.2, 40.6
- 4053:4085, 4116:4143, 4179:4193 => 58.9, 37.5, 41.2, 39.1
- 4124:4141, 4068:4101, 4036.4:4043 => 60.6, 41.5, 38.9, 40.7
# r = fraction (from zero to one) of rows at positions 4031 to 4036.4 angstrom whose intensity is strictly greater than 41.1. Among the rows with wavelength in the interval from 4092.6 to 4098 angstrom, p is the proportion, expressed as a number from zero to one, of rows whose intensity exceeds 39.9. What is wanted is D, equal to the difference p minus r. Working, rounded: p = 0.5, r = 0.0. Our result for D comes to 0.5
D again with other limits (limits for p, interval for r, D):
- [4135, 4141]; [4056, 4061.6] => 0.7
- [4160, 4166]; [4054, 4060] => 1.0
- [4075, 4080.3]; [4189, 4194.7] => -0.3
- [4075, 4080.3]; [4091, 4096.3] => -0.3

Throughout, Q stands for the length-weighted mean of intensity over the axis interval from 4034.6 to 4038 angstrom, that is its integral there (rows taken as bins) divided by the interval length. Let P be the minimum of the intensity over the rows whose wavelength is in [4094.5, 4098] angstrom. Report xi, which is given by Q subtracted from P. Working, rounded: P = 35.35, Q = 38.89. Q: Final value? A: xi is -4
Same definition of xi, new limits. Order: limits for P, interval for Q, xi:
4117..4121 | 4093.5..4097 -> -2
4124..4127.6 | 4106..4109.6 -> 0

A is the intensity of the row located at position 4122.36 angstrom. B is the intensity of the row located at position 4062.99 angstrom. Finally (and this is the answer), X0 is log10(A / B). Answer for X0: 0.14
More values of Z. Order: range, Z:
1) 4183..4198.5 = 4194.17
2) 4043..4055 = 4043.39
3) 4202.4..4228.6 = 4221.30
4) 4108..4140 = 4116.67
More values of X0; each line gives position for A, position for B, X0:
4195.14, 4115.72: -0.02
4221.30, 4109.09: 0.07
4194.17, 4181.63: 0.10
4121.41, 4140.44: -0.05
